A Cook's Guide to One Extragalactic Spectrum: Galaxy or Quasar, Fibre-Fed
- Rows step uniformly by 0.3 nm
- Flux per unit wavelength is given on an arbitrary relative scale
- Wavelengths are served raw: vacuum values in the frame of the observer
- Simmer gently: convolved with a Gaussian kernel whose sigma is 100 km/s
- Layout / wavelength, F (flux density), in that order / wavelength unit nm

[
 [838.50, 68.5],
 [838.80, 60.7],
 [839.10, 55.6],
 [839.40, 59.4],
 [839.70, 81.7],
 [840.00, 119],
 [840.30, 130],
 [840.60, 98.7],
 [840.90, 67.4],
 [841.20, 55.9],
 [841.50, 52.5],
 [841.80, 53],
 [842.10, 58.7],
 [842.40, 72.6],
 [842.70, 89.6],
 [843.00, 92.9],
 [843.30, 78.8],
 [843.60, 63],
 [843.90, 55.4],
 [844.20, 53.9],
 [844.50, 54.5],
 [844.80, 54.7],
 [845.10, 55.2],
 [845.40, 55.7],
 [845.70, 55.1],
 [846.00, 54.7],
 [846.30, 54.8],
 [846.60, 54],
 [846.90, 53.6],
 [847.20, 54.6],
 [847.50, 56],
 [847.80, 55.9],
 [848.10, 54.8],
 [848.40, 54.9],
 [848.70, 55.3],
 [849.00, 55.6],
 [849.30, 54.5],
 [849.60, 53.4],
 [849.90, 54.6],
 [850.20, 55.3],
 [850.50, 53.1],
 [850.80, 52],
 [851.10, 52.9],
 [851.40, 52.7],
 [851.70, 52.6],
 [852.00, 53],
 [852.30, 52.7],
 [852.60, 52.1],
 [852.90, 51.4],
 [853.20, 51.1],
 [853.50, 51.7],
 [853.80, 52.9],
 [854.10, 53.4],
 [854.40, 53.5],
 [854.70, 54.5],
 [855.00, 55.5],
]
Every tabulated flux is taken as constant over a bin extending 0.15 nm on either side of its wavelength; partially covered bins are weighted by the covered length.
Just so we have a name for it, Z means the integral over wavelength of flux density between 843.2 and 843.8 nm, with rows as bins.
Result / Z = 41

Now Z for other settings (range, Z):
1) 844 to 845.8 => 99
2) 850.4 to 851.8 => 74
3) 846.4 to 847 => 32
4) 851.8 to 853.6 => 94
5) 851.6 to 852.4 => 42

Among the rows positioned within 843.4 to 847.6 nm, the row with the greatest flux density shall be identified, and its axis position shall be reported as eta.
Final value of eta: 843.60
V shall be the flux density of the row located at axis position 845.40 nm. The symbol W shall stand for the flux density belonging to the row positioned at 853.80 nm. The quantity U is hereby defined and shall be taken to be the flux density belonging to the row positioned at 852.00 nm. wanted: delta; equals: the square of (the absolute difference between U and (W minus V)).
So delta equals 3114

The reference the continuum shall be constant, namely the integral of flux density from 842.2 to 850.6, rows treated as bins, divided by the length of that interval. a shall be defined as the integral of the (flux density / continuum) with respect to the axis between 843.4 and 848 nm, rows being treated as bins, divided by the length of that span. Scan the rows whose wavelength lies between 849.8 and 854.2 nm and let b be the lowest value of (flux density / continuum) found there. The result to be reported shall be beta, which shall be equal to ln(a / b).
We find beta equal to 0.09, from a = 0.94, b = 0.86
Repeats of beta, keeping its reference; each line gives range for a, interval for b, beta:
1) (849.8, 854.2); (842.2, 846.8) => -0.02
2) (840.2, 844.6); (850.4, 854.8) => 0.33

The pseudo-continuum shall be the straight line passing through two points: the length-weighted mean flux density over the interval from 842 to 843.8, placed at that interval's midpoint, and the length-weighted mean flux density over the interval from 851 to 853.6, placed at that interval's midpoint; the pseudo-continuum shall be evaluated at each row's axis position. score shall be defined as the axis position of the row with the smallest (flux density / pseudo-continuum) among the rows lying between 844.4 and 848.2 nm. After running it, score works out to 844.50 nm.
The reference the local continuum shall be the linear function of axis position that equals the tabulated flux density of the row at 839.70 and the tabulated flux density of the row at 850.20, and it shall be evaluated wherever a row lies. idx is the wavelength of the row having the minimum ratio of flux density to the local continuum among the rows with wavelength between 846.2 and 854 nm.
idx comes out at 846.60 nm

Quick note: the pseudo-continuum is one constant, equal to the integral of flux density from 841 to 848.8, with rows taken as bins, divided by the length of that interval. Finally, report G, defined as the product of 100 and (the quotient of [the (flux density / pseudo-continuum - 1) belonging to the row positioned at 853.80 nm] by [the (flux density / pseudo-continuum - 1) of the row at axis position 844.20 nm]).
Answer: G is 117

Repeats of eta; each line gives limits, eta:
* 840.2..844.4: 840.30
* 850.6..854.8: 854.70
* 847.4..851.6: 847.50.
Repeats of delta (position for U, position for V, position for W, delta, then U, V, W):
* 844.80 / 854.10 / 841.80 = 3036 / 54.7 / 53.4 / 53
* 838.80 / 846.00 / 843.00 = 506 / 60.7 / 54.7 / 92.9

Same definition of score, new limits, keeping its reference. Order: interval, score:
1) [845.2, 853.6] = 845.40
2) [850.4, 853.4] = 850.80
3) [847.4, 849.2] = 847.50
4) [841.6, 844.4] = 841.80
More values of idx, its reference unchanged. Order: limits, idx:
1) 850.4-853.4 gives 850.80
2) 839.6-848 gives 841.50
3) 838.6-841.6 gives 839.10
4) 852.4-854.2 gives 852.60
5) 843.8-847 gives 844.20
